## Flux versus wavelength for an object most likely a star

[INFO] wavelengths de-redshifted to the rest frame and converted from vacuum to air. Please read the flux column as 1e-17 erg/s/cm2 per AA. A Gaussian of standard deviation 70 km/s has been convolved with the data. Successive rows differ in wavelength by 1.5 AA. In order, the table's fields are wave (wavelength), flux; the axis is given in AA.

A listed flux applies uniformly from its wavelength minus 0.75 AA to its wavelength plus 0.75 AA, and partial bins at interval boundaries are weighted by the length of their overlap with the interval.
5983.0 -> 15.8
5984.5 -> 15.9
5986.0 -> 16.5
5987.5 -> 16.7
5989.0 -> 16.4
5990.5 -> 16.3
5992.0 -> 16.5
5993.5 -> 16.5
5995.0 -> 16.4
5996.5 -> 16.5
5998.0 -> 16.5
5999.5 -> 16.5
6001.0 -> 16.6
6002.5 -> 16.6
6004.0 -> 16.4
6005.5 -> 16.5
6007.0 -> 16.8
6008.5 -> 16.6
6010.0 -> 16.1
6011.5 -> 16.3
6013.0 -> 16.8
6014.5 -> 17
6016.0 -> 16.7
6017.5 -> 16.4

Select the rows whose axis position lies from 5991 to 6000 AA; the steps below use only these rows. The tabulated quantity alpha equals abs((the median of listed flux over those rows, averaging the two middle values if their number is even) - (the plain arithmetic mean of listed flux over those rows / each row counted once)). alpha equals 0.017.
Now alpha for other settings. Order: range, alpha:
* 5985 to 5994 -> 0.017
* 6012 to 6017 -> 0.033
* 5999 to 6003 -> 0.033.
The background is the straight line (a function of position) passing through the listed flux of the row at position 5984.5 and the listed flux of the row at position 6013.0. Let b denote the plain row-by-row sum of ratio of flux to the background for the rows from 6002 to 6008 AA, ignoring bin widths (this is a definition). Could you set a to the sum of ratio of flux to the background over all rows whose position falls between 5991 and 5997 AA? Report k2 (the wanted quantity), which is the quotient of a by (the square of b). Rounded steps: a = 4.07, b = 4.01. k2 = 0.253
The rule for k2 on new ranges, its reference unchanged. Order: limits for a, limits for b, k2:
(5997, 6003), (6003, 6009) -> 0.253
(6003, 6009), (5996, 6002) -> 0.245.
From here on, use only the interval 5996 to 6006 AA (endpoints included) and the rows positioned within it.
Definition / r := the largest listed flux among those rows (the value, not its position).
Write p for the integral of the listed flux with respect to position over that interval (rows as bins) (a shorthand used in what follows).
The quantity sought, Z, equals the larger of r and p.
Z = 165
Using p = 165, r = 16.6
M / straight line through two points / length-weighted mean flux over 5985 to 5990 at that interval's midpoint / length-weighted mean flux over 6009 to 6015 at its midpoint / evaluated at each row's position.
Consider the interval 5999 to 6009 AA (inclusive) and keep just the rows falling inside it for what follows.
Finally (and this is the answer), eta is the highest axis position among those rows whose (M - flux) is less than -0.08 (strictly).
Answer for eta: 6007.0 AA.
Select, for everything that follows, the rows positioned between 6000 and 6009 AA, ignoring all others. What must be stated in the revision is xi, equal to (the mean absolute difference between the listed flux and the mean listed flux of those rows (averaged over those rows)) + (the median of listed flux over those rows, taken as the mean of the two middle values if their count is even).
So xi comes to 16.7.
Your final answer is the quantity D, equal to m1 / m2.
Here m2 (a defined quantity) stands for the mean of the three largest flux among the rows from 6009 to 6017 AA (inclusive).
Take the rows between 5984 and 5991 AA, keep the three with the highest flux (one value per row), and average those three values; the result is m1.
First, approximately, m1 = 16.5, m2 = 16.83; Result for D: 0.98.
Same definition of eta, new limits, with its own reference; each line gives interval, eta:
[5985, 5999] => 5987.5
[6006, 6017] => 6016.0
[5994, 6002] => 6001.0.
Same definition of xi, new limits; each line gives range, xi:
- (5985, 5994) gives 16.6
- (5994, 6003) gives 16.6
